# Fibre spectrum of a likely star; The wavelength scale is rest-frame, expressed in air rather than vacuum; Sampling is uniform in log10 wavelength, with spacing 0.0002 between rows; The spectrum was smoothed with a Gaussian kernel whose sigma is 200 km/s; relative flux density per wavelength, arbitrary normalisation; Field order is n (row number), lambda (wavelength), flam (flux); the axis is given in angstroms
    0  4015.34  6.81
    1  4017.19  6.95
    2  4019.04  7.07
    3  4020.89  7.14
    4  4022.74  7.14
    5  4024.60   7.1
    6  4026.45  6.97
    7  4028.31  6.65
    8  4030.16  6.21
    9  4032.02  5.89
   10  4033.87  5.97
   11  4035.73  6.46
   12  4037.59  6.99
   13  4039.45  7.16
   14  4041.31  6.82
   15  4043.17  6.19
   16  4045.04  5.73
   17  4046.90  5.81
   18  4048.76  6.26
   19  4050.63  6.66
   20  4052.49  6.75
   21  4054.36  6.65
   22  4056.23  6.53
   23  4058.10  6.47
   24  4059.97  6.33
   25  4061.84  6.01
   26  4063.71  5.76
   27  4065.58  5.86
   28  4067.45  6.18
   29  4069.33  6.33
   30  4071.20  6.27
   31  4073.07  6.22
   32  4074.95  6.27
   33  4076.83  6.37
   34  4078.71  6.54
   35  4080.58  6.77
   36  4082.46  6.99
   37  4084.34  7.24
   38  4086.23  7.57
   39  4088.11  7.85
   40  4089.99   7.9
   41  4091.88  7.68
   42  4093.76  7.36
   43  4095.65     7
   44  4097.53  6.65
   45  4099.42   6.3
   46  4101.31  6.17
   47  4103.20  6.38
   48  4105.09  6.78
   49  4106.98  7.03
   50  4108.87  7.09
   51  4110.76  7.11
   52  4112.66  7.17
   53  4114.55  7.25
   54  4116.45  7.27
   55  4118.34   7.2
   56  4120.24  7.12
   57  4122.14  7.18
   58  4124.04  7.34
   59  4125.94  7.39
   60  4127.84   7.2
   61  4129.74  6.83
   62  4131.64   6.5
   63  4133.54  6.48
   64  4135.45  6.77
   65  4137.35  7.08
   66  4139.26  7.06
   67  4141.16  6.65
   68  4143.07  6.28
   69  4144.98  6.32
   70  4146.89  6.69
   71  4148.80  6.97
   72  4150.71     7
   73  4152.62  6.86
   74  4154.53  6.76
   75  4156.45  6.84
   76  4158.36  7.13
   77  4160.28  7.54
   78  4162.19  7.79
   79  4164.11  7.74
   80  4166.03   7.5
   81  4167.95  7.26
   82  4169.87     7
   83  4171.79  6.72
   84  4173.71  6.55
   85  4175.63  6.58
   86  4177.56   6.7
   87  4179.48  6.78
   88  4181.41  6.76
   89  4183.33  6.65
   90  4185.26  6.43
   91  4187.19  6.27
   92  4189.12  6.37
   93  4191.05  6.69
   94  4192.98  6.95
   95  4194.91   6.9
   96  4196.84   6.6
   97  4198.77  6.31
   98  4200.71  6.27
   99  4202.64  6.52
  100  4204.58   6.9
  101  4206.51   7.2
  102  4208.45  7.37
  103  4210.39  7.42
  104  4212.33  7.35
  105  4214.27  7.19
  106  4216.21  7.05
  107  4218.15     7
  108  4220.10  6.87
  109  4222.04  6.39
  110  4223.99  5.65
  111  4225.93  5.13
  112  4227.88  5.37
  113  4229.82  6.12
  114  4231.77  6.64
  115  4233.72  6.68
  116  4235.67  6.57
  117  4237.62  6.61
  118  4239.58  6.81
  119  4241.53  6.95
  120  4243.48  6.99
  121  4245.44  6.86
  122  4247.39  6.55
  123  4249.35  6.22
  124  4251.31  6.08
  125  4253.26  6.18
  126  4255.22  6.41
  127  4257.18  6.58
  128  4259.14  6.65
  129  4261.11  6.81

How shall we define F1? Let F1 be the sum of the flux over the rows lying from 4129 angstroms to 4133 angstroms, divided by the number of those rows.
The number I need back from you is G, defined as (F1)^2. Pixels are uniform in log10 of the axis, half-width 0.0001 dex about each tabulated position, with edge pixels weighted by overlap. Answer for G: 44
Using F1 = 6.7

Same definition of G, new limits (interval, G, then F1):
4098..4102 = 39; 6.2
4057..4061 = 41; 6.4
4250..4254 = 38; 6.1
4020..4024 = 51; 7.1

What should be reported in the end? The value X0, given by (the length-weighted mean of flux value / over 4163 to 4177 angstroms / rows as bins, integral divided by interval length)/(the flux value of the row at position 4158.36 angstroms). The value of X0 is 0.99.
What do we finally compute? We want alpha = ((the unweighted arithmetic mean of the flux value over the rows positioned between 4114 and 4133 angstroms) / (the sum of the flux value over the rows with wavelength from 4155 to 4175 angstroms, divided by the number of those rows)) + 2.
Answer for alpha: 2.99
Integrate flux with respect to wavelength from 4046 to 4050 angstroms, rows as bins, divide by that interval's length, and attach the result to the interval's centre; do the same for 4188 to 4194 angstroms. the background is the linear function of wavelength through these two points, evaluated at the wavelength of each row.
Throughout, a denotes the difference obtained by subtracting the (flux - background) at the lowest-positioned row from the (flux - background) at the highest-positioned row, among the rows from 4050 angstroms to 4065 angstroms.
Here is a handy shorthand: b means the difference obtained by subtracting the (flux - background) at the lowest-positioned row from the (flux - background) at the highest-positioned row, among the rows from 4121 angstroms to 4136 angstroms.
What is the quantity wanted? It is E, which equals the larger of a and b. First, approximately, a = -1.0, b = -0.5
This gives -0.46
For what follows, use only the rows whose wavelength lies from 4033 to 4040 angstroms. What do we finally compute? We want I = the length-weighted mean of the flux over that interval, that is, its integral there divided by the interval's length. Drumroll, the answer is 6.62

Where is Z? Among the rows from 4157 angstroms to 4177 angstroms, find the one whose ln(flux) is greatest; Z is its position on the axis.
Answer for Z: 4162.19 angstroms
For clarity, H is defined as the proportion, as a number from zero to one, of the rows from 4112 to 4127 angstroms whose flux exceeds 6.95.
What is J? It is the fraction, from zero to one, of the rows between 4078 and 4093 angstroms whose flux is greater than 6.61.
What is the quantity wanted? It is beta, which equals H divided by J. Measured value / 1.14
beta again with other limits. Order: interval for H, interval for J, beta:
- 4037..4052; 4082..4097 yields 0.25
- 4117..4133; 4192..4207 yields 1.50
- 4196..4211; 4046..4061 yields 1.00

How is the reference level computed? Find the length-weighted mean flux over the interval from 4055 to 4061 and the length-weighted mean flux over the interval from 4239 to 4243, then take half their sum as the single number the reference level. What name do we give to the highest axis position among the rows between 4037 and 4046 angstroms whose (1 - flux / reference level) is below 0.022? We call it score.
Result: 4041.31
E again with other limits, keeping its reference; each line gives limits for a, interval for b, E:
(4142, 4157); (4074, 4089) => 1.53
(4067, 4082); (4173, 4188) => 0.54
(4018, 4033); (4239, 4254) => -0.69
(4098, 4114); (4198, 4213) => 0.99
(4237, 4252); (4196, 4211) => 0.77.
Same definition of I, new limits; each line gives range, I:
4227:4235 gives 6.23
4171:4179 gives 6.65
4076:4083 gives 6.66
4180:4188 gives 6.54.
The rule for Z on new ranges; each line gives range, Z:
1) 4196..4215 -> 4210.39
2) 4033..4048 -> 4039.45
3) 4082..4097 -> 4089.99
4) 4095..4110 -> 4108.87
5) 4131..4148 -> 4137.35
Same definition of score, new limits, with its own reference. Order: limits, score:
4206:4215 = 4214.27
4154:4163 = 4162.19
